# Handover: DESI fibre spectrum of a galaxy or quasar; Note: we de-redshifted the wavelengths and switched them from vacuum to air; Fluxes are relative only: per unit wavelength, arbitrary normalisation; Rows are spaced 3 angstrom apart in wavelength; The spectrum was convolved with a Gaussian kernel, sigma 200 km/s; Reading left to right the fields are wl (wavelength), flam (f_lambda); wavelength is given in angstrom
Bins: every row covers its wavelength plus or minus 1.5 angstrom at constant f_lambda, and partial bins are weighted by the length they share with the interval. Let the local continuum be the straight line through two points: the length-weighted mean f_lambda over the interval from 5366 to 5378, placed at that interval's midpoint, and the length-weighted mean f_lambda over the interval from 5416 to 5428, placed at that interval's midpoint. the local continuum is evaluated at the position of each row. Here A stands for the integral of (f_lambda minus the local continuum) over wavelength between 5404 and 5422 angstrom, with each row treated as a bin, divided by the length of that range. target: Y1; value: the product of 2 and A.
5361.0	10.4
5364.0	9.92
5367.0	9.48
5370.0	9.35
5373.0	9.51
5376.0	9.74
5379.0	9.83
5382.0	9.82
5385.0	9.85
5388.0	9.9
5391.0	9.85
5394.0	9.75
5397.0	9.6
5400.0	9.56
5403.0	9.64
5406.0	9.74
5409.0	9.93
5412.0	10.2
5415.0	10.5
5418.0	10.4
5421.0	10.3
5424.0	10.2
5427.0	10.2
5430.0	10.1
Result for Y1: 0.0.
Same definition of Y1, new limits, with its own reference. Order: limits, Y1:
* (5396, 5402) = -0.7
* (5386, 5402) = -0.3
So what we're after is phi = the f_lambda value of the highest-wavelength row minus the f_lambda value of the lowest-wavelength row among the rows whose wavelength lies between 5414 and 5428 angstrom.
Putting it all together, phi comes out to -0.30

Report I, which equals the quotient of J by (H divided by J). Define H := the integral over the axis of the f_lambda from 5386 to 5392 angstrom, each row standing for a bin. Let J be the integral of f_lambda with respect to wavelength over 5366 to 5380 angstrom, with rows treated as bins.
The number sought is 303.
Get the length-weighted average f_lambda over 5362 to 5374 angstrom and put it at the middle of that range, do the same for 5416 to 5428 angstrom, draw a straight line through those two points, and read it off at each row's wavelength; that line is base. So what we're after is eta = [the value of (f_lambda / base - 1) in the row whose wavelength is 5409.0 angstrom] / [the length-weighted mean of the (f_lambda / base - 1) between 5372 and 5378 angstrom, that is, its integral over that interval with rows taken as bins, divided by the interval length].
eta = 5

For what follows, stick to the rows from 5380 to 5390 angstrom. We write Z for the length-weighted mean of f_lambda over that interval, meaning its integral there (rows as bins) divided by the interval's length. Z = 9.9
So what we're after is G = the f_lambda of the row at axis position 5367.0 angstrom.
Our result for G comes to 9.48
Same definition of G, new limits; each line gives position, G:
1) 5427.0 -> 10.2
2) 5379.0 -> 9.83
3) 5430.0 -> 10.1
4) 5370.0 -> 9.35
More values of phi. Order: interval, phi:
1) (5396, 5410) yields 0.33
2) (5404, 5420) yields 0.66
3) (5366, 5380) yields 0.35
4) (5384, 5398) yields -0.25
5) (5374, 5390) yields 0.16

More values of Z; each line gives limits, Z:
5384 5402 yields 9.7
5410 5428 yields 10.3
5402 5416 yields 10.0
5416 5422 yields 10.4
